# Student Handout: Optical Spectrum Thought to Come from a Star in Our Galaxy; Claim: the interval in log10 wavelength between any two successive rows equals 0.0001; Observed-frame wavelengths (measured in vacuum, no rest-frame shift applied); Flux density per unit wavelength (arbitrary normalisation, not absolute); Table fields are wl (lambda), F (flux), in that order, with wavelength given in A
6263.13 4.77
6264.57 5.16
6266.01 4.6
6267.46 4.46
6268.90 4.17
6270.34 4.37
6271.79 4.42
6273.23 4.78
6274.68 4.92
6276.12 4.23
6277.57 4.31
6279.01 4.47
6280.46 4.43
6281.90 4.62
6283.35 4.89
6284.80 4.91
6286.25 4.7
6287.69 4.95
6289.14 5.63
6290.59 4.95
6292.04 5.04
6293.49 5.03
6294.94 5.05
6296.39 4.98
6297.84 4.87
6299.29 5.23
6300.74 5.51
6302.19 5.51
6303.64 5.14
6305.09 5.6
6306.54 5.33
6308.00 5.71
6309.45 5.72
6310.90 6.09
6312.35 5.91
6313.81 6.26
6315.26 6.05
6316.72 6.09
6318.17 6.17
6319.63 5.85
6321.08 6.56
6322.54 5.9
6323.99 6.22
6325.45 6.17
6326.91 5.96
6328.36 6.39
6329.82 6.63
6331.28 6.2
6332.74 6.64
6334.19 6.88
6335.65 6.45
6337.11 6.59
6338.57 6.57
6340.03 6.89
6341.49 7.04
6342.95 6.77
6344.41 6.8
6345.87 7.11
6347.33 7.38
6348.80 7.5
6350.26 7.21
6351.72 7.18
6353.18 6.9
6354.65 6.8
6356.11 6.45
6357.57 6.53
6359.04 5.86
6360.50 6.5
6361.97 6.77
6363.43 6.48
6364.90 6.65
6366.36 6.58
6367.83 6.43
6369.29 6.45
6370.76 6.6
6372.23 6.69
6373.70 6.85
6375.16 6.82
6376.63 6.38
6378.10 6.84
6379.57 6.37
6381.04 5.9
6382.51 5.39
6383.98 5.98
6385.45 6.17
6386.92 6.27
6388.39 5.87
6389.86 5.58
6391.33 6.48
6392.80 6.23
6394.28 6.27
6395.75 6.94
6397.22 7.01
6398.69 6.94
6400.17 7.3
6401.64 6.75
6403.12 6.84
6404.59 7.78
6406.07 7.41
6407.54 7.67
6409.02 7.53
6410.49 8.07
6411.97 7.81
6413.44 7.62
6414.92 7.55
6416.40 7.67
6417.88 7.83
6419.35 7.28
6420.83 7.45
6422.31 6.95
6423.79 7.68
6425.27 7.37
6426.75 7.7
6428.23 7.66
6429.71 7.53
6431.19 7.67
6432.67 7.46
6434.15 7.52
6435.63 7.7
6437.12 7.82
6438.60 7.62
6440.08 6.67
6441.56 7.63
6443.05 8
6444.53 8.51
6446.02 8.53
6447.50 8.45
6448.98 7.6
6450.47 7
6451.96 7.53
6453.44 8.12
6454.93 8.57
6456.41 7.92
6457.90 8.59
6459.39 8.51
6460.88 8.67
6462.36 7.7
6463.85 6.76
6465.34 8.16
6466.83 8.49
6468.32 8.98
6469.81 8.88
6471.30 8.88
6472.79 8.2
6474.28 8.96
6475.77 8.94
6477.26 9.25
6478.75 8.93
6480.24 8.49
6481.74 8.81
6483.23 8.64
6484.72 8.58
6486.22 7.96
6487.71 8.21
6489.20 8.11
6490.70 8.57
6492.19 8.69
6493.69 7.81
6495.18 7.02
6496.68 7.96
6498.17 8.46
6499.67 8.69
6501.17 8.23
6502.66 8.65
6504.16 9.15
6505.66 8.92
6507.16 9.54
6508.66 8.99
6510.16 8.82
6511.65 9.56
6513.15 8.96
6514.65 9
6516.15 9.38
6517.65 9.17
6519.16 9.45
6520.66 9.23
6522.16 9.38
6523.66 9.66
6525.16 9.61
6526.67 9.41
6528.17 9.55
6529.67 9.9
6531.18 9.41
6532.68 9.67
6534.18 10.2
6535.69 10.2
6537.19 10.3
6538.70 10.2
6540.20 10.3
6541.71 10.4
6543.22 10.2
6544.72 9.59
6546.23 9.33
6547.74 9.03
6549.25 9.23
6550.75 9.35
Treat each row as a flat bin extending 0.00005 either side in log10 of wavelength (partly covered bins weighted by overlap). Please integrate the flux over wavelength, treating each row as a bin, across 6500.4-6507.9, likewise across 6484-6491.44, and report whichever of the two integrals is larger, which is 67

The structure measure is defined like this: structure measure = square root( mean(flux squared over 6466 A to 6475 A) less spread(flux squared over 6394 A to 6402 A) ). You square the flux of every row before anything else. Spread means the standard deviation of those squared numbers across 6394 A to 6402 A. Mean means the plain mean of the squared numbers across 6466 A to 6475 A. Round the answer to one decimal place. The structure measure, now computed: 8.5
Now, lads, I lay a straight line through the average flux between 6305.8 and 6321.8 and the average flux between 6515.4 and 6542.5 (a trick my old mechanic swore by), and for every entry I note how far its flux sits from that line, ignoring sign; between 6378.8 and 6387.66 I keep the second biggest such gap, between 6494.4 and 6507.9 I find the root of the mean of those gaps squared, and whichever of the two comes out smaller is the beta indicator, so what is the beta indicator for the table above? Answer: 1.0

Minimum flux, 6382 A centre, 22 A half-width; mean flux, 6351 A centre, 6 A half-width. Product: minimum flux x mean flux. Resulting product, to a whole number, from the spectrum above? 38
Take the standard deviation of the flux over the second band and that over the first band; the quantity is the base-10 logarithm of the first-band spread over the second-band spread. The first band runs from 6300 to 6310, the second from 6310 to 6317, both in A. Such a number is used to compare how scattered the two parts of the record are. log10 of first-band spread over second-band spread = 0.2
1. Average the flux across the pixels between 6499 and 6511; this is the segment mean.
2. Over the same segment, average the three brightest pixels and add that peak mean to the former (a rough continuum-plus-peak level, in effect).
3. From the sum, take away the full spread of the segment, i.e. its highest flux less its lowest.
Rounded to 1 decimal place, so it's 16.8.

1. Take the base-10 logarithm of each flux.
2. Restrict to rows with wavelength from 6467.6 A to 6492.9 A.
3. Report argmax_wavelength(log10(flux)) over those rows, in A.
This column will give 6477.26 A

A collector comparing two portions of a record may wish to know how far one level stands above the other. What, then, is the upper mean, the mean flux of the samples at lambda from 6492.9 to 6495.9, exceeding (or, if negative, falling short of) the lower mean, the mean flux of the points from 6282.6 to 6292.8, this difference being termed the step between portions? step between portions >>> 2.4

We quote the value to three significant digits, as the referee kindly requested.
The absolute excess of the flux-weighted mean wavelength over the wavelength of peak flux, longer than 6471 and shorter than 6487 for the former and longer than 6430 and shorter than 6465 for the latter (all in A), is 17.8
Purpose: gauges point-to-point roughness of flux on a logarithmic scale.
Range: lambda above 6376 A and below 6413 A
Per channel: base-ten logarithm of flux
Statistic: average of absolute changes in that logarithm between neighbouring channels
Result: 0.025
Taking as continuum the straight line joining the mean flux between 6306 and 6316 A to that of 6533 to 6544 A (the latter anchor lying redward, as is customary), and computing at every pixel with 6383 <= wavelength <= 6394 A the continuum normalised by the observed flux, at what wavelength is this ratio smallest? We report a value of 6391.33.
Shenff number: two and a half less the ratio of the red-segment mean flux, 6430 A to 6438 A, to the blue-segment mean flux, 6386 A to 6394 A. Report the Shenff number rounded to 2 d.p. 1.25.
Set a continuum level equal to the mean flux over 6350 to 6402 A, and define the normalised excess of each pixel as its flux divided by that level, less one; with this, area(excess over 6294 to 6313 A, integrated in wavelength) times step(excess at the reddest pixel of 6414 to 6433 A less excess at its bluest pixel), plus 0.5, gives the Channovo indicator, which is 0.54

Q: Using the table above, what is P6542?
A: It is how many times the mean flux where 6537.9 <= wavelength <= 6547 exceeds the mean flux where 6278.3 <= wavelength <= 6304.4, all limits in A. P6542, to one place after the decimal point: 2.0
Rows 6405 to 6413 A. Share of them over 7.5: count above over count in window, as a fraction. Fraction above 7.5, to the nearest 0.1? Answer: 0.8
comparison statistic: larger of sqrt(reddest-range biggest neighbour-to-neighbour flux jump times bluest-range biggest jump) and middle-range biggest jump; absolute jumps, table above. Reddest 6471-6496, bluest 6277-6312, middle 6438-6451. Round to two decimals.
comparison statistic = 0.96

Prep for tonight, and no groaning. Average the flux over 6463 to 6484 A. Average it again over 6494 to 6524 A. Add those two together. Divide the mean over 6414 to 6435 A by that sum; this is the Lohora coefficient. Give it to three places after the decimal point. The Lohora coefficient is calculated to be 0.430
